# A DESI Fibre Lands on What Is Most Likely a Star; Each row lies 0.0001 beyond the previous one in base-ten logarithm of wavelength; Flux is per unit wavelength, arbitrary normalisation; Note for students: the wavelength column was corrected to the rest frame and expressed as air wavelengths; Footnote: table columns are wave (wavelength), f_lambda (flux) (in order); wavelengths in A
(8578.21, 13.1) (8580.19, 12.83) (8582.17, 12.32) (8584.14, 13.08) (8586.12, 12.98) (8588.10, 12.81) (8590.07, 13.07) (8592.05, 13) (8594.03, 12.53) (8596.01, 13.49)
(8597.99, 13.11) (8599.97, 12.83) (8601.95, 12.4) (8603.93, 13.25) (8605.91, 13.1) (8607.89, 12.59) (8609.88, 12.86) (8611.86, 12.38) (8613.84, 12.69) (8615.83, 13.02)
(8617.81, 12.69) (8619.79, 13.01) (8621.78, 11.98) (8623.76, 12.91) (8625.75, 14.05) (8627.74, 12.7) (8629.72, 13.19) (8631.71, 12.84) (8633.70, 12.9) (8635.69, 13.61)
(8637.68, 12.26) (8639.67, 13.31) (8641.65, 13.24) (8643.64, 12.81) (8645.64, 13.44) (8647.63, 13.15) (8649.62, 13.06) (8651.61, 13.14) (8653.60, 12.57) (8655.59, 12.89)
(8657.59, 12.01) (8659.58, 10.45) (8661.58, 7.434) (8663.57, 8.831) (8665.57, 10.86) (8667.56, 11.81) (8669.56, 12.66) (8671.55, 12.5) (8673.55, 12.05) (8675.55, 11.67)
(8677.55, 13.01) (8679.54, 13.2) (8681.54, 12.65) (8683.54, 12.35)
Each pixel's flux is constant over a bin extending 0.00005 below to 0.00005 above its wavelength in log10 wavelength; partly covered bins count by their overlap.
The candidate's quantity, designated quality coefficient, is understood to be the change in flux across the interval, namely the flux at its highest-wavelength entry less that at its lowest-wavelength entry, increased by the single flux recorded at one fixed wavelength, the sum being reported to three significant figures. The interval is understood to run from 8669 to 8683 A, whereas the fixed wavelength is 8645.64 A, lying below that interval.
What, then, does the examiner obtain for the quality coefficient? 13.4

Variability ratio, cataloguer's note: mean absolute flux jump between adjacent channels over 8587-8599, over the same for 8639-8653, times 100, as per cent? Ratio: 162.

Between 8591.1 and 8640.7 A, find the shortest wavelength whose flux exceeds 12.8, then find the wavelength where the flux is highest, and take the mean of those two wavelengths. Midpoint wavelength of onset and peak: 8608.9 A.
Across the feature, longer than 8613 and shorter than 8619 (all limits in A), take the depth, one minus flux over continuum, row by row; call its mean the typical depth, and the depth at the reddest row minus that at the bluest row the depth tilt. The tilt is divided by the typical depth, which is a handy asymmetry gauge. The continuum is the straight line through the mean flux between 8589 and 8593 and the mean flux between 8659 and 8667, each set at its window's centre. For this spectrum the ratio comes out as 0.21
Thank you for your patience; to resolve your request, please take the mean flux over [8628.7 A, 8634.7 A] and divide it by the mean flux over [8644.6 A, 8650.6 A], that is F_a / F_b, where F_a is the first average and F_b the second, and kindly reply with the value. 0.98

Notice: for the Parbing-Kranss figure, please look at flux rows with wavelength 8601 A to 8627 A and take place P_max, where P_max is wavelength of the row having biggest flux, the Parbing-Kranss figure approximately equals 8625.75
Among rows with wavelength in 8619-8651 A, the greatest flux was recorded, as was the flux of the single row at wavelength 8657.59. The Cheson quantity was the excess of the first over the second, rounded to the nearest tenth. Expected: 2.0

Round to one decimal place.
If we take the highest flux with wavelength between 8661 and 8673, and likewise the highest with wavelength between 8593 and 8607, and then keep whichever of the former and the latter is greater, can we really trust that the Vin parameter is 13.5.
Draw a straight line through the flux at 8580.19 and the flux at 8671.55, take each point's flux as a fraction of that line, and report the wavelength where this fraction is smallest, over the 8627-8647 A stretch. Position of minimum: 8637.68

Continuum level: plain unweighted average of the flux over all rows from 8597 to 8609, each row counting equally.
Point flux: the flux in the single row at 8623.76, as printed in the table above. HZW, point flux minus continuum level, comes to 0.0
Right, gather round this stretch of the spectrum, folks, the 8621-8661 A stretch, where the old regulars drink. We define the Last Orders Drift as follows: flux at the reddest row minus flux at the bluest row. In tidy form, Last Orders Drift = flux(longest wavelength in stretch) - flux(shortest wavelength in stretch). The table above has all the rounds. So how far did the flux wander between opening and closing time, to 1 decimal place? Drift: -1.5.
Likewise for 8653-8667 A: -1.7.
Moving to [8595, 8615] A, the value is -0.8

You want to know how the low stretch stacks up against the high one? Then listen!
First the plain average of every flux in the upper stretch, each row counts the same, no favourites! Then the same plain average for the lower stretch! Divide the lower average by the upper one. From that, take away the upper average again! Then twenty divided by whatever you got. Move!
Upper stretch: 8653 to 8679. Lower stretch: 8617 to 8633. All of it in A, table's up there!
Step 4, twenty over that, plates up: -1.94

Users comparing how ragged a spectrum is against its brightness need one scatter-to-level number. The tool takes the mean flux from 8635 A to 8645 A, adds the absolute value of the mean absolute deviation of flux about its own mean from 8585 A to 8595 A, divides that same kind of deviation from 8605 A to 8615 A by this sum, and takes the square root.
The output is 0.12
